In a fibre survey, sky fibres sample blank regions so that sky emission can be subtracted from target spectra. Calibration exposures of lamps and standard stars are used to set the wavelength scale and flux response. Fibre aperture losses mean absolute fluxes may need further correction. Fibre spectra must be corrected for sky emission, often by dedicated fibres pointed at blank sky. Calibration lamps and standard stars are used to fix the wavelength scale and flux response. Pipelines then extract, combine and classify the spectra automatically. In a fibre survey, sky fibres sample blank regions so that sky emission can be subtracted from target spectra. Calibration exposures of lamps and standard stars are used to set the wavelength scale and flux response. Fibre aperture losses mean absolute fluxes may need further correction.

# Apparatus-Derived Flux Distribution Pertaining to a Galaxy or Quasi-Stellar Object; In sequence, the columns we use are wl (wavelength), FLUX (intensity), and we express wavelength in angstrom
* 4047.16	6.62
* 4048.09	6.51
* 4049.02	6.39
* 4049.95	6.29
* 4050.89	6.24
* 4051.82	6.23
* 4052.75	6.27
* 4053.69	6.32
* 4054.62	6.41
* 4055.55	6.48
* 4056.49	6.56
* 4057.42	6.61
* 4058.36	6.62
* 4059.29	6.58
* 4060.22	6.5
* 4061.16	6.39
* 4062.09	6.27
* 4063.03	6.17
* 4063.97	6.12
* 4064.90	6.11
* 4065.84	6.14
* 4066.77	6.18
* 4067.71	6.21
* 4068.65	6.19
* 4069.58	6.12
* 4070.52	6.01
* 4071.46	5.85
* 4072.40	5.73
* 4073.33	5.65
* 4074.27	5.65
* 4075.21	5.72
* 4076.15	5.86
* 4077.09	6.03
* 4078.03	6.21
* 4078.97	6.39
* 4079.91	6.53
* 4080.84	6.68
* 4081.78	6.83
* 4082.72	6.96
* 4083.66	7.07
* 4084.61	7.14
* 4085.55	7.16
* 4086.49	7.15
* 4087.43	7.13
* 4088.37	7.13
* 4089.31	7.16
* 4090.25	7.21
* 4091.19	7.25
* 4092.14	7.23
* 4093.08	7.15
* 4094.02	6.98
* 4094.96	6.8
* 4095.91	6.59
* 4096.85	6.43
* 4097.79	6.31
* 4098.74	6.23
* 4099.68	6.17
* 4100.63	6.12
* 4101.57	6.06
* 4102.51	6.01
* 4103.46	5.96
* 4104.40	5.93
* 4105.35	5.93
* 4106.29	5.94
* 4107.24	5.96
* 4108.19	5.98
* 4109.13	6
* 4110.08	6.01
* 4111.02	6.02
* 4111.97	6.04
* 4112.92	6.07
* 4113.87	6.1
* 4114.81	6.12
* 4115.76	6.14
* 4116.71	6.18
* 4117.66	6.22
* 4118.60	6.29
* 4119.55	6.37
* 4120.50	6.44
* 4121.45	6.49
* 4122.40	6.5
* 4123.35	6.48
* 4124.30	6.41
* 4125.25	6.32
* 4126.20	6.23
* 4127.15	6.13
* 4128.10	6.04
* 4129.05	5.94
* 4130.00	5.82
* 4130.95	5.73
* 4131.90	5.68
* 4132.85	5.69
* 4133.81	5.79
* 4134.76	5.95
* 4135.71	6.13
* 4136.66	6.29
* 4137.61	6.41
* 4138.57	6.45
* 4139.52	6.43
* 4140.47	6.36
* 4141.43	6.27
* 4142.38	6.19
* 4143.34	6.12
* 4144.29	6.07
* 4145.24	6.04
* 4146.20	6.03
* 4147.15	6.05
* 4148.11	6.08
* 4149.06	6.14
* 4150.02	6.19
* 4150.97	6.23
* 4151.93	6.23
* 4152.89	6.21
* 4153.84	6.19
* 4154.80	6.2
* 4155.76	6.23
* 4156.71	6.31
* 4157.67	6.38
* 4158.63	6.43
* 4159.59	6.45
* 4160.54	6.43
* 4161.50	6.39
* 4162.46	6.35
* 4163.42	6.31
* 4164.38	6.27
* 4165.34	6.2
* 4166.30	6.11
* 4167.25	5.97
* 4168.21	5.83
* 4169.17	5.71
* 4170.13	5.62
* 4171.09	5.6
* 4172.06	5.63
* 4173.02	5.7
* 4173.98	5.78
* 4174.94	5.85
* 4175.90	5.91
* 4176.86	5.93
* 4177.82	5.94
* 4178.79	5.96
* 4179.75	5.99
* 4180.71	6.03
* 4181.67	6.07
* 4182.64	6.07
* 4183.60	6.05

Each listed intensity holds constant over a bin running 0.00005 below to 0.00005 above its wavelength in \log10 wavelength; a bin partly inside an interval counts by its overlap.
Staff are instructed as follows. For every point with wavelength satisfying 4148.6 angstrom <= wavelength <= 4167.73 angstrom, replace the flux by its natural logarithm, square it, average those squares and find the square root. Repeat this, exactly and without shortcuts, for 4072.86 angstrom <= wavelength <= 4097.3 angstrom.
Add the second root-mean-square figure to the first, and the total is 3.73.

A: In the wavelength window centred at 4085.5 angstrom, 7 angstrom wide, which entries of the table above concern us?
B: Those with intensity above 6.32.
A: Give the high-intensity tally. 7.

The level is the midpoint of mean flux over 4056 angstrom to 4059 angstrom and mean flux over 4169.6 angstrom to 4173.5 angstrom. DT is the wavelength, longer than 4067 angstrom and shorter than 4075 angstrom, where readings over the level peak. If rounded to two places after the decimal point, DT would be 4067.71 angstrom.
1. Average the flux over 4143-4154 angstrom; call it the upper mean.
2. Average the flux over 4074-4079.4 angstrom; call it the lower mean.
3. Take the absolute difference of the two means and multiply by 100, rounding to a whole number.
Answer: 16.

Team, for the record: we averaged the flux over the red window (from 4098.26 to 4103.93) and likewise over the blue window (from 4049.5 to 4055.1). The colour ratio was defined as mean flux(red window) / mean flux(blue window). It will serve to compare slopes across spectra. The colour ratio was 0.97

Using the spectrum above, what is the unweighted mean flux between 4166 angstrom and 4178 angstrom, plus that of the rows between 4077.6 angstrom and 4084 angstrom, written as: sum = 12.48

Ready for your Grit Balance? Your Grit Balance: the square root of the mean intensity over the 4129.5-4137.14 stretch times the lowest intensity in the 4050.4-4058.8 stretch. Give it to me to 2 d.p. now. 6.06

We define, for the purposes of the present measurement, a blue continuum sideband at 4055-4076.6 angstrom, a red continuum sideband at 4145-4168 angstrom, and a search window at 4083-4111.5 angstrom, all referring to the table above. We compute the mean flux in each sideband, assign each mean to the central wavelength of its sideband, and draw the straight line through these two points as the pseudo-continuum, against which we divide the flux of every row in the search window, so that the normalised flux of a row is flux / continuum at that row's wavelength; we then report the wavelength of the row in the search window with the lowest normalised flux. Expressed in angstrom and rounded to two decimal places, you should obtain 4105.35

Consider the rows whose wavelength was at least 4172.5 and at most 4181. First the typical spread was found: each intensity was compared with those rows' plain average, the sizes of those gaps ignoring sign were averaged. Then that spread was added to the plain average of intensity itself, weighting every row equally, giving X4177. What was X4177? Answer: 6.0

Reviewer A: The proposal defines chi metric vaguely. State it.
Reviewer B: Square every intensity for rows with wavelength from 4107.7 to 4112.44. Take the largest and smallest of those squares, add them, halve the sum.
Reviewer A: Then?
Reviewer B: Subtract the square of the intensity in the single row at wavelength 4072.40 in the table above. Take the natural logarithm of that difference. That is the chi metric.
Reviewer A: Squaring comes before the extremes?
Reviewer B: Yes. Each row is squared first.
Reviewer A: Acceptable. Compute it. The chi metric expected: 1.2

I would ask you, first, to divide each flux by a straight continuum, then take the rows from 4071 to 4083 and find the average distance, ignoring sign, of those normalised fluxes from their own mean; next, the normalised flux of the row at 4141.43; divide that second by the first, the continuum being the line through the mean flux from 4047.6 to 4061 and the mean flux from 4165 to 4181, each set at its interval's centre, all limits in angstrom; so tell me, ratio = 16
